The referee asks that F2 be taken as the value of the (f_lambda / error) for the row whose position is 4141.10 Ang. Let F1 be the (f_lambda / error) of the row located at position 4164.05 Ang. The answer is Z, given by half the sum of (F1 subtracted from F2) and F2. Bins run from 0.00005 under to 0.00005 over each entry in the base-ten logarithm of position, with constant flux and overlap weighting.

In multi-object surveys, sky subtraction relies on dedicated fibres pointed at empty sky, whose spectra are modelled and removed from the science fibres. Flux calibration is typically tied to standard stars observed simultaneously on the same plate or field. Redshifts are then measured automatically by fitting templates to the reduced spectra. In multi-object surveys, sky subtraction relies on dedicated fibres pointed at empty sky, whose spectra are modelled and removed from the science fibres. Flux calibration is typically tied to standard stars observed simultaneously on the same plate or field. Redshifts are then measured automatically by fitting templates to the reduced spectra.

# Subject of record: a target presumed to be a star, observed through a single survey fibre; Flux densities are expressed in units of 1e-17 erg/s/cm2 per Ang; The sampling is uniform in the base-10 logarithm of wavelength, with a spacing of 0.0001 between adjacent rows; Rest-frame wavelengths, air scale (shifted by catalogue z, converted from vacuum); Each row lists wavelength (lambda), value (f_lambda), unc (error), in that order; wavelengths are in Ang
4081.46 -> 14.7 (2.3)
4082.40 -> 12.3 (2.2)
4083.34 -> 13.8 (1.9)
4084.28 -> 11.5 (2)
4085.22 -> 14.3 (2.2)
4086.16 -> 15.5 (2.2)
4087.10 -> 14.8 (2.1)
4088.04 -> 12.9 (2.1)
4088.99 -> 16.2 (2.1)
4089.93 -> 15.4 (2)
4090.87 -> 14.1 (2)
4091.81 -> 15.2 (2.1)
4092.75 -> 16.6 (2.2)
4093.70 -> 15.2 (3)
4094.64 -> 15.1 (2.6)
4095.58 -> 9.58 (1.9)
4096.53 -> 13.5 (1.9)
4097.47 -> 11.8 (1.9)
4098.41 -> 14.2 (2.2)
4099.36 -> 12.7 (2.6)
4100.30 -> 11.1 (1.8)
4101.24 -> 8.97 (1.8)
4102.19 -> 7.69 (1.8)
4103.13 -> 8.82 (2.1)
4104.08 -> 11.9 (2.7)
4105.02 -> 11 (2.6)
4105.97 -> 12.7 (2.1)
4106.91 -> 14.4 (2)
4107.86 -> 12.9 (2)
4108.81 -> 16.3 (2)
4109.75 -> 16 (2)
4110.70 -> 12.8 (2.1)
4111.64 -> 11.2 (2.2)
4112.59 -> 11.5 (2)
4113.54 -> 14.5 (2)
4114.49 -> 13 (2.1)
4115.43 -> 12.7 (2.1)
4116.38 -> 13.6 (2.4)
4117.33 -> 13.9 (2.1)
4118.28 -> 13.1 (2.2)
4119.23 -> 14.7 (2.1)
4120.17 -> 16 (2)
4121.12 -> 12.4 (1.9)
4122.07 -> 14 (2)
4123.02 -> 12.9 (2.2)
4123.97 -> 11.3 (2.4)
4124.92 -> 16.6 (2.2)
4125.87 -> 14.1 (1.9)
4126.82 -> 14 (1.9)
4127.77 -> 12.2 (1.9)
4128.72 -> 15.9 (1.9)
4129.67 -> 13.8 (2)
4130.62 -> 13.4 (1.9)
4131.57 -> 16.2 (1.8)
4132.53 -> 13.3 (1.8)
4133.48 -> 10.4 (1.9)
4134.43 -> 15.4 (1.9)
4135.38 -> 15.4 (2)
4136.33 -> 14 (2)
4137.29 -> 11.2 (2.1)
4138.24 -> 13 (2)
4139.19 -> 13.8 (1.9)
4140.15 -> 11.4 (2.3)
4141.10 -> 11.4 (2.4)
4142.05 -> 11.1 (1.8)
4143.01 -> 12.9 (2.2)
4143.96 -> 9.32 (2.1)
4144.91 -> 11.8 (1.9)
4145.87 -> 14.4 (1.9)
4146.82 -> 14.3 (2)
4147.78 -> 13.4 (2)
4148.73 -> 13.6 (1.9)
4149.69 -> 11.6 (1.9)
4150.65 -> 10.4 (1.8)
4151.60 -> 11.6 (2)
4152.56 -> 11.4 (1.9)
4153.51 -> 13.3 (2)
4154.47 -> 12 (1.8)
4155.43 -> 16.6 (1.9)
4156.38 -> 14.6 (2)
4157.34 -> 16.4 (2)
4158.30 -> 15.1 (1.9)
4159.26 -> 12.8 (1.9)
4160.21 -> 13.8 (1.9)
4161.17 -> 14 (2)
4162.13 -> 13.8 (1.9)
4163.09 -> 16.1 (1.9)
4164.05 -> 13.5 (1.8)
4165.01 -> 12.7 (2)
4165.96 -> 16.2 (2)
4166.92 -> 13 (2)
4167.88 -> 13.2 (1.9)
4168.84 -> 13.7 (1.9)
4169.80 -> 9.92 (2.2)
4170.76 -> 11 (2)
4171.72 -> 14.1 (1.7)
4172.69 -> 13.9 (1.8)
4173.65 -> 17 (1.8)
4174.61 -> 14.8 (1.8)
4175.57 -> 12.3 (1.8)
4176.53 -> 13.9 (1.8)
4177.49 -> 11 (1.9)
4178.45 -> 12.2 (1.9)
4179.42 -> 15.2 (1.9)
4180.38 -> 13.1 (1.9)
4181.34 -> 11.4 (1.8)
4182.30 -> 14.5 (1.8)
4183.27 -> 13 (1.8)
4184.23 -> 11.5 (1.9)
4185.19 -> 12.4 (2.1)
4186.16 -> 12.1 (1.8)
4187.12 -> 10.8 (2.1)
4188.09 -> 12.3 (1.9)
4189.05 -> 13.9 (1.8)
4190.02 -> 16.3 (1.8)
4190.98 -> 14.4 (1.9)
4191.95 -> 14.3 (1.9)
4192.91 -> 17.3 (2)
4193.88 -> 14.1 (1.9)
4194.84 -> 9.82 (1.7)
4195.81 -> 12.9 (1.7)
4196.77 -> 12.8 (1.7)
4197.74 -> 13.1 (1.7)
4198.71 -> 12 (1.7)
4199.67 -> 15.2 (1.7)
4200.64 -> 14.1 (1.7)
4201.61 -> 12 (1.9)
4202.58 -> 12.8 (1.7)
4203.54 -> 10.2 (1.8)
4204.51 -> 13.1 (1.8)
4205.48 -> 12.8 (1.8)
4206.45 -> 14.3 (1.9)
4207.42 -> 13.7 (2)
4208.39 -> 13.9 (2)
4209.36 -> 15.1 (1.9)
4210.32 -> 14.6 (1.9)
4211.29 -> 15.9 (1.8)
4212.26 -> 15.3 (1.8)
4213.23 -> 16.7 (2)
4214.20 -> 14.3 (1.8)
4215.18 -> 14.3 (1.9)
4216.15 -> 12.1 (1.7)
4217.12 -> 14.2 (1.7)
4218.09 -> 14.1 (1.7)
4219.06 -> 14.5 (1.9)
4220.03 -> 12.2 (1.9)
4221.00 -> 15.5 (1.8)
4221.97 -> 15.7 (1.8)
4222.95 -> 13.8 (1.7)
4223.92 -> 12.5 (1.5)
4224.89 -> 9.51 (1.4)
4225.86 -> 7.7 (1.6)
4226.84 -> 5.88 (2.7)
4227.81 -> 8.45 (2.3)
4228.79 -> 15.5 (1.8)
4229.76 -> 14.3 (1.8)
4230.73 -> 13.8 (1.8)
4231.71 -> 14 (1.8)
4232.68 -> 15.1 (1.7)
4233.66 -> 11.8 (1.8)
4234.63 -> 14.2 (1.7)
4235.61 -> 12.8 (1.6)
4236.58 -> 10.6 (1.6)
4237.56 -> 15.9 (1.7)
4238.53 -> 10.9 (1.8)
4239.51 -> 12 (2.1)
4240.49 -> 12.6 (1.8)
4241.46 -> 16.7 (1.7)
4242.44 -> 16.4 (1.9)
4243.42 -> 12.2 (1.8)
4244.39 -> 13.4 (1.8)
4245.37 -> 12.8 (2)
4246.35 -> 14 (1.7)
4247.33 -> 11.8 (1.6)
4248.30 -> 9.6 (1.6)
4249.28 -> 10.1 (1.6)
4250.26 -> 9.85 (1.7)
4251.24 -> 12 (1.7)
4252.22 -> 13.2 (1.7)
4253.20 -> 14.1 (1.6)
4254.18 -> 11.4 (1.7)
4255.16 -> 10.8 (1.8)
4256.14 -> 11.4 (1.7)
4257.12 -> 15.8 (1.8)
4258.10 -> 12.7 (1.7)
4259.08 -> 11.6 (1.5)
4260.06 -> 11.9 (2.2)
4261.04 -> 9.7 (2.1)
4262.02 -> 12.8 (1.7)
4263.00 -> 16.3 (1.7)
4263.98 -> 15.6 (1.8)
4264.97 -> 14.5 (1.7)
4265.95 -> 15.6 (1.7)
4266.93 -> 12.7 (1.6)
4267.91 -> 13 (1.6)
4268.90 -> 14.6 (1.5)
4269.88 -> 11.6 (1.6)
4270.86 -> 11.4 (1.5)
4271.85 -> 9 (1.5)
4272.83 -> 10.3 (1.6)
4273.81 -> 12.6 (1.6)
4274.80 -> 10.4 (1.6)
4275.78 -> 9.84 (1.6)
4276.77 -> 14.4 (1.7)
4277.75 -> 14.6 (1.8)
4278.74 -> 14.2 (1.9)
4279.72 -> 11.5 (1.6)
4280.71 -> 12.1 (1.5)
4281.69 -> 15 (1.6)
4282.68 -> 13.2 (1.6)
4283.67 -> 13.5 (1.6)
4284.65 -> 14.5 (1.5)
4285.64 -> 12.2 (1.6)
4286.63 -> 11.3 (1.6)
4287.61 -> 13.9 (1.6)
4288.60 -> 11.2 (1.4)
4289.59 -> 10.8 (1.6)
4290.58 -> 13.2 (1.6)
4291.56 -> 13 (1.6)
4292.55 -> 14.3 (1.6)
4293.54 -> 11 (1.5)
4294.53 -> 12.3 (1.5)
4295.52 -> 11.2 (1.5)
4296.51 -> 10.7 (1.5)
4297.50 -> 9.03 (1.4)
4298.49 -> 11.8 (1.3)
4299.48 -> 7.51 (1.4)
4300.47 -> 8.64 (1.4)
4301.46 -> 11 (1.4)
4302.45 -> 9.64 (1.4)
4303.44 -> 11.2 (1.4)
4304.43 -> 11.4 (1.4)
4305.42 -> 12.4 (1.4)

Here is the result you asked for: 1.0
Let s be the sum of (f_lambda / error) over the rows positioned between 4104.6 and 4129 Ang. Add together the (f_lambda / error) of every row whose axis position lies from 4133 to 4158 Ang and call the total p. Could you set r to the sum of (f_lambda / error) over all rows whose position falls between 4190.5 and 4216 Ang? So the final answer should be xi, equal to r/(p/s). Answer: 198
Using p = 170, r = 196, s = 171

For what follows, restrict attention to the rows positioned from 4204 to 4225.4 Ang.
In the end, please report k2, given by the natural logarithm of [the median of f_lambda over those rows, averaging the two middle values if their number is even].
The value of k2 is 2.66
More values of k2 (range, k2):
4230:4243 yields 2.62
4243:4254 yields 2.50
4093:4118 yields 2.55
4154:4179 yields 2.62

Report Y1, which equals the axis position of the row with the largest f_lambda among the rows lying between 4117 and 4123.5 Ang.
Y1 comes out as 4120.17 Ang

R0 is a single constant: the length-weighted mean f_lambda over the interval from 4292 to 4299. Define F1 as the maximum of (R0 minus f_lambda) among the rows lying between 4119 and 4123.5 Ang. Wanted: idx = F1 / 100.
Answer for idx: -0.01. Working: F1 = -1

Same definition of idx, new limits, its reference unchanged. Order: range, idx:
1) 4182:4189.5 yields 0.01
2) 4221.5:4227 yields 0.06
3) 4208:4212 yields -0.02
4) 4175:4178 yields 0.00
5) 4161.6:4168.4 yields -0.01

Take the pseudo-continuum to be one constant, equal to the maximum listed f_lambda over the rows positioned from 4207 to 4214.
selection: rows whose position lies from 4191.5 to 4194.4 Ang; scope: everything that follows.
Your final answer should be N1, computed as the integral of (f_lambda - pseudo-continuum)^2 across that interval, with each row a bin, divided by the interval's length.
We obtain 5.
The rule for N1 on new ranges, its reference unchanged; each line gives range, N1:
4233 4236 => 14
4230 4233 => 6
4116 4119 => 10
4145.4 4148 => 7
